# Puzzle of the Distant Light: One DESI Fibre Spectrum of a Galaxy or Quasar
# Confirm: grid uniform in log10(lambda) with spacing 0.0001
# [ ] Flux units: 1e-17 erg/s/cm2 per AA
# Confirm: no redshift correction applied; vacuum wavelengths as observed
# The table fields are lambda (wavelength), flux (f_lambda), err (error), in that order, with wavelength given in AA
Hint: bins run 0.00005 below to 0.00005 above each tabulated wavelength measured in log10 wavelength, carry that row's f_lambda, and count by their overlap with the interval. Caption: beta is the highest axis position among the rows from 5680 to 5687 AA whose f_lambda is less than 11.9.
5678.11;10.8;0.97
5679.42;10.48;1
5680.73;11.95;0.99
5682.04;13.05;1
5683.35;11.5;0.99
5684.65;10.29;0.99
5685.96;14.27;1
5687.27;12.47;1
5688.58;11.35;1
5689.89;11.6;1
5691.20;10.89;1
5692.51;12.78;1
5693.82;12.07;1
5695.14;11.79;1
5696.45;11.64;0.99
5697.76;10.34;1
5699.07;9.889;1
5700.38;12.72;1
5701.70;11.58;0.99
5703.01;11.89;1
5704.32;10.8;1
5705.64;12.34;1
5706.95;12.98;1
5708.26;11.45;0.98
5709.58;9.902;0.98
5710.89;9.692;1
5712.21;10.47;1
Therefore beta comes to 5684.65 AA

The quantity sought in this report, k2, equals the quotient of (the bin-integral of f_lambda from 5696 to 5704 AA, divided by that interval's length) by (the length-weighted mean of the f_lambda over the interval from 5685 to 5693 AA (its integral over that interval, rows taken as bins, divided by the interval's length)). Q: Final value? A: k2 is 0.93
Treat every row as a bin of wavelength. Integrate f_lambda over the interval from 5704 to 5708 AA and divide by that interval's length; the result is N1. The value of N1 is 12.1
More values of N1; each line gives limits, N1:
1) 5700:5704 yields 11.9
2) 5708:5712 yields 10.2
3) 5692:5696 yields 12.1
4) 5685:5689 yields 12.6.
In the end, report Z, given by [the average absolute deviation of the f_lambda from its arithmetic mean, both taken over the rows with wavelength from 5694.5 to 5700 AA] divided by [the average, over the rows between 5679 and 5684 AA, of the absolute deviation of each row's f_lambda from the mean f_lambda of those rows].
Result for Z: 1.06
